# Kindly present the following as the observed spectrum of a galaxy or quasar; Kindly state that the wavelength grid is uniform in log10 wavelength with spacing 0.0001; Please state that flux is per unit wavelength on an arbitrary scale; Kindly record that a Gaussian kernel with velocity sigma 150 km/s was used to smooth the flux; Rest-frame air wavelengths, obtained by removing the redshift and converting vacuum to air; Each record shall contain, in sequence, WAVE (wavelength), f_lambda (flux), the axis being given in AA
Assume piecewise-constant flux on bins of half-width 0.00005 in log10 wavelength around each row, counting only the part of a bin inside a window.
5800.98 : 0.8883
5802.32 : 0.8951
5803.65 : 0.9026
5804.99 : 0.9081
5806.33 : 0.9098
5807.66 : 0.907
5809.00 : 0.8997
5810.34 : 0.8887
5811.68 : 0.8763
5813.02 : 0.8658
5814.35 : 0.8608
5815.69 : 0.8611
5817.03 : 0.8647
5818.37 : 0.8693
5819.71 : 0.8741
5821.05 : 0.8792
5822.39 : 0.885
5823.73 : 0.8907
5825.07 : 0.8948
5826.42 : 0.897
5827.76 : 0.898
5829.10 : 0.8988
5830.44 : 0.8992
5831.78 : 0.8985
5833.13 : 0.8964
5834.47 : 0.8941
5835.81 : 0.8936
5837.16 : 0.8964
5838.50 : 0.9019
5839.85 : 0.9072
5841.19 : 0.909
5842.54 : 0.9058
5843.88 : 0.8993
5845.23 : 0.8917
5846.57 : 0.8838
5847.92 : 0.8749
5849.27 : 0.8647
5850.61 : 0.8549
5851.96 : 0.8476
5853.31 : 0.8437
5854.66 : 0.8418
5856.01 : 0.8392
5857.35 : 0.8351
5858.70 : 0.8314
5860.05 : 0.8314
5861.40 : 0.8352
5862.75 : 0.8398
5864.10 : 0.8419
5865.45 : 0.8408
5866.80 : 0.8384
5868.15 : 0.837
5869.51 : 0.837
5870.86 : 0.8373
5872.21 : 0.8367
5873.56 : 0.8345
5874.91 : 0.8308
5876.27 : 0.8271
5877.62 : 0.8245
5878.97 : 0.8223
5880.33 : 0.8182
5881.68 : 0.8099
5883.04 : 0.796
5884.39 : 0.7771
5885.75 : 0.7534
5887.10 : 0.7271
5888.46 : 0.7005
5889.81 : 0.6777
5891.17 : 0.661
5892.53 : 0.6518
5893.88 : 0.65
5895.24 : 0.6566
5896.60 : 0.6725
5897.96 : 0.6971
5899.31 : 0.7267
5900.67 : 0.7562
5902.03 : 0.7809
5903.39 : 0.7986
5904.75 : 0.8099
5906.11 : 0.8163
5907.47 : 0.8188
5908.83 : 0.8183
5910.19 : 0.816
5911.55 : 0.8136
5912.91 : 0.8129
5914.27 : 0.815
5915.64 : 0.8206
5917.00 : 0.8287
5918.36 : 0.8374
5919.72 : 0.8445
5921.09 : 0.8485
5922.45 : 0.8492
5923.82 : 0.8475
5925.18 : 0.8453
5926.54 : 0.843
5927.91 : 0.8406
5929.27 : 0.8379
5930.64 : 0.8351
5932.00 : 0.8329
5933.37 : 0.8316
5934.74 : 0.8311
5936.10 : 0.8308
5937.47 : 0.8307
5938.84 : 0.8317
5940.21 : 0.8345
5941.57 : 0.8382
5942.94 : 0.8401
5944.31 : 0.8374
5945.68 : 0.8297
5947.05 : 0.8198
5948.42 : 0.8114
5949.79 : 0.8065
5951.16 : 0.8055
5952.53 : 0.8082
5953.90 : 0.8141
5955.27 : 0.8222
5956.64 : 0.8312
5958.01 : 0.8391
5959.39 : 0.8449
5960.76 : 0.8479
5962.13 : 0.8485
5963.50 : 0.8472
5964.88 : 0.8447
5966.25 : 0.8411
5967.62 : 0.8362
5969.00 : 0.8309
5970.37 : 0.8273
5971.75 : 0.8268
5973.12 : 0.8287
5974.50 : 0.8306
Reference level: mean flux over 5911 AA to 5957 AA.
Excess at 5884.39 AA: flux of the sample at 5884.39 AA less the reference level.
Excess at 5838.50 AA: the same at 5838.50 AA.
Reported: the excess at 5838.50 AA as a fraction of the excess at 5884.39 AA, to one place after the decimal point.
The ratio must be -1.4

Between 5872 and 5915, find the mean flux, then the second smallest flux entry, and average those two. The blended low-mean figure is 0.71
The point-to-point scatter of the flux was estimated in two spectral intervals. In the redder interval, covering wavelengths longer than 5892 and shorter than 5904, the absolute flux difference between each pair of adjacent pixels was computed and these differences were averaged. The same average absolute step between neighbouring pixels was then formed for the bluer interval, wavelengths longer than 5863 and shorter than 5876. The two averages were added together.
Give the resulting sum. 0.020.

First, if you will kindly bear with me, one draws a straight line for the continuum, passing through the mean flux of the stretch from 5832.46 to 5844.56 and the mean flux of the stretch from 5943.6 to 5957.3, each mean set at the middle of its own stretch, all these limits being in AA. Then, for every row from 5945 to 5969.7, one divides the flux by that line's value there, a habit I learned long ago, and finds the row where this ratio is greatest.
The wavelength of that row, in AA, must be 5962.13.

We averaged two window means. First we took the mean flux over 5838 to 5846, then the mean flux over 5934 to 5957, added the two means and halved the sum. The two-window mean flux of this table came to 0.864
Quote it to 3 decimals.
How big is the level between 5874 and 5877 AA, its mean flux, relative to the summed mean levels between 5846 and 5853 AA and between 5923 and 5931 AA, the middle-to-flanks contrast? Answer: 0.486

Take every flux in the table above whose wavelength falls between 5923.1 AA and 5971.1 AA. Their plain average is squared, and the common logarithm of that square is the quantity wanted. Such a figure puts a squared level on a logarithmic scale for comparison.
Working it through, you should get -0.16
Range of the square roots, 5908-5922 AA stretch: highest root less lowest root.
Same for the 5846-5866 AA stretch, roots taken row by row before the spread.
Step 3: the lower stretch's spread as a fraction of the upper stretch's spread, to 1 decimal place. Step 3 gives 1.4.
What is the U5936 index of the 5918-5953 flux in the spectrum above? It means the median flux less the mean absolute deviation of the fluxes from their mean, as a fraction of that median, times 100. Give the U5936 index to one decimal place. 98.9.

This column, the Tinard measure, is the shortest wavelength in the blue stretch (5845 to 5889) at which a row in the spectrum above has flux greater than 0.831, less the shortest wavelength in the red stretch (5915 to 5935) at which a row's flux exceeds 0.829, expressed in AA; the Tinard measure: -73.1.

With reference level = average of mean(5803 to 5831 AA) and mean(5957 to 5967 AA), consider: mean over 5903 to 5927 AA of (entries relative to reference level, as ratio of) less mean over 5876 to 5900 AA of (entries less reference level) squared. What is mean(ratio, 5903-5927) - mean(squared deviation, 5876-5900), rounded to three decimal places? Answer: 0.934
